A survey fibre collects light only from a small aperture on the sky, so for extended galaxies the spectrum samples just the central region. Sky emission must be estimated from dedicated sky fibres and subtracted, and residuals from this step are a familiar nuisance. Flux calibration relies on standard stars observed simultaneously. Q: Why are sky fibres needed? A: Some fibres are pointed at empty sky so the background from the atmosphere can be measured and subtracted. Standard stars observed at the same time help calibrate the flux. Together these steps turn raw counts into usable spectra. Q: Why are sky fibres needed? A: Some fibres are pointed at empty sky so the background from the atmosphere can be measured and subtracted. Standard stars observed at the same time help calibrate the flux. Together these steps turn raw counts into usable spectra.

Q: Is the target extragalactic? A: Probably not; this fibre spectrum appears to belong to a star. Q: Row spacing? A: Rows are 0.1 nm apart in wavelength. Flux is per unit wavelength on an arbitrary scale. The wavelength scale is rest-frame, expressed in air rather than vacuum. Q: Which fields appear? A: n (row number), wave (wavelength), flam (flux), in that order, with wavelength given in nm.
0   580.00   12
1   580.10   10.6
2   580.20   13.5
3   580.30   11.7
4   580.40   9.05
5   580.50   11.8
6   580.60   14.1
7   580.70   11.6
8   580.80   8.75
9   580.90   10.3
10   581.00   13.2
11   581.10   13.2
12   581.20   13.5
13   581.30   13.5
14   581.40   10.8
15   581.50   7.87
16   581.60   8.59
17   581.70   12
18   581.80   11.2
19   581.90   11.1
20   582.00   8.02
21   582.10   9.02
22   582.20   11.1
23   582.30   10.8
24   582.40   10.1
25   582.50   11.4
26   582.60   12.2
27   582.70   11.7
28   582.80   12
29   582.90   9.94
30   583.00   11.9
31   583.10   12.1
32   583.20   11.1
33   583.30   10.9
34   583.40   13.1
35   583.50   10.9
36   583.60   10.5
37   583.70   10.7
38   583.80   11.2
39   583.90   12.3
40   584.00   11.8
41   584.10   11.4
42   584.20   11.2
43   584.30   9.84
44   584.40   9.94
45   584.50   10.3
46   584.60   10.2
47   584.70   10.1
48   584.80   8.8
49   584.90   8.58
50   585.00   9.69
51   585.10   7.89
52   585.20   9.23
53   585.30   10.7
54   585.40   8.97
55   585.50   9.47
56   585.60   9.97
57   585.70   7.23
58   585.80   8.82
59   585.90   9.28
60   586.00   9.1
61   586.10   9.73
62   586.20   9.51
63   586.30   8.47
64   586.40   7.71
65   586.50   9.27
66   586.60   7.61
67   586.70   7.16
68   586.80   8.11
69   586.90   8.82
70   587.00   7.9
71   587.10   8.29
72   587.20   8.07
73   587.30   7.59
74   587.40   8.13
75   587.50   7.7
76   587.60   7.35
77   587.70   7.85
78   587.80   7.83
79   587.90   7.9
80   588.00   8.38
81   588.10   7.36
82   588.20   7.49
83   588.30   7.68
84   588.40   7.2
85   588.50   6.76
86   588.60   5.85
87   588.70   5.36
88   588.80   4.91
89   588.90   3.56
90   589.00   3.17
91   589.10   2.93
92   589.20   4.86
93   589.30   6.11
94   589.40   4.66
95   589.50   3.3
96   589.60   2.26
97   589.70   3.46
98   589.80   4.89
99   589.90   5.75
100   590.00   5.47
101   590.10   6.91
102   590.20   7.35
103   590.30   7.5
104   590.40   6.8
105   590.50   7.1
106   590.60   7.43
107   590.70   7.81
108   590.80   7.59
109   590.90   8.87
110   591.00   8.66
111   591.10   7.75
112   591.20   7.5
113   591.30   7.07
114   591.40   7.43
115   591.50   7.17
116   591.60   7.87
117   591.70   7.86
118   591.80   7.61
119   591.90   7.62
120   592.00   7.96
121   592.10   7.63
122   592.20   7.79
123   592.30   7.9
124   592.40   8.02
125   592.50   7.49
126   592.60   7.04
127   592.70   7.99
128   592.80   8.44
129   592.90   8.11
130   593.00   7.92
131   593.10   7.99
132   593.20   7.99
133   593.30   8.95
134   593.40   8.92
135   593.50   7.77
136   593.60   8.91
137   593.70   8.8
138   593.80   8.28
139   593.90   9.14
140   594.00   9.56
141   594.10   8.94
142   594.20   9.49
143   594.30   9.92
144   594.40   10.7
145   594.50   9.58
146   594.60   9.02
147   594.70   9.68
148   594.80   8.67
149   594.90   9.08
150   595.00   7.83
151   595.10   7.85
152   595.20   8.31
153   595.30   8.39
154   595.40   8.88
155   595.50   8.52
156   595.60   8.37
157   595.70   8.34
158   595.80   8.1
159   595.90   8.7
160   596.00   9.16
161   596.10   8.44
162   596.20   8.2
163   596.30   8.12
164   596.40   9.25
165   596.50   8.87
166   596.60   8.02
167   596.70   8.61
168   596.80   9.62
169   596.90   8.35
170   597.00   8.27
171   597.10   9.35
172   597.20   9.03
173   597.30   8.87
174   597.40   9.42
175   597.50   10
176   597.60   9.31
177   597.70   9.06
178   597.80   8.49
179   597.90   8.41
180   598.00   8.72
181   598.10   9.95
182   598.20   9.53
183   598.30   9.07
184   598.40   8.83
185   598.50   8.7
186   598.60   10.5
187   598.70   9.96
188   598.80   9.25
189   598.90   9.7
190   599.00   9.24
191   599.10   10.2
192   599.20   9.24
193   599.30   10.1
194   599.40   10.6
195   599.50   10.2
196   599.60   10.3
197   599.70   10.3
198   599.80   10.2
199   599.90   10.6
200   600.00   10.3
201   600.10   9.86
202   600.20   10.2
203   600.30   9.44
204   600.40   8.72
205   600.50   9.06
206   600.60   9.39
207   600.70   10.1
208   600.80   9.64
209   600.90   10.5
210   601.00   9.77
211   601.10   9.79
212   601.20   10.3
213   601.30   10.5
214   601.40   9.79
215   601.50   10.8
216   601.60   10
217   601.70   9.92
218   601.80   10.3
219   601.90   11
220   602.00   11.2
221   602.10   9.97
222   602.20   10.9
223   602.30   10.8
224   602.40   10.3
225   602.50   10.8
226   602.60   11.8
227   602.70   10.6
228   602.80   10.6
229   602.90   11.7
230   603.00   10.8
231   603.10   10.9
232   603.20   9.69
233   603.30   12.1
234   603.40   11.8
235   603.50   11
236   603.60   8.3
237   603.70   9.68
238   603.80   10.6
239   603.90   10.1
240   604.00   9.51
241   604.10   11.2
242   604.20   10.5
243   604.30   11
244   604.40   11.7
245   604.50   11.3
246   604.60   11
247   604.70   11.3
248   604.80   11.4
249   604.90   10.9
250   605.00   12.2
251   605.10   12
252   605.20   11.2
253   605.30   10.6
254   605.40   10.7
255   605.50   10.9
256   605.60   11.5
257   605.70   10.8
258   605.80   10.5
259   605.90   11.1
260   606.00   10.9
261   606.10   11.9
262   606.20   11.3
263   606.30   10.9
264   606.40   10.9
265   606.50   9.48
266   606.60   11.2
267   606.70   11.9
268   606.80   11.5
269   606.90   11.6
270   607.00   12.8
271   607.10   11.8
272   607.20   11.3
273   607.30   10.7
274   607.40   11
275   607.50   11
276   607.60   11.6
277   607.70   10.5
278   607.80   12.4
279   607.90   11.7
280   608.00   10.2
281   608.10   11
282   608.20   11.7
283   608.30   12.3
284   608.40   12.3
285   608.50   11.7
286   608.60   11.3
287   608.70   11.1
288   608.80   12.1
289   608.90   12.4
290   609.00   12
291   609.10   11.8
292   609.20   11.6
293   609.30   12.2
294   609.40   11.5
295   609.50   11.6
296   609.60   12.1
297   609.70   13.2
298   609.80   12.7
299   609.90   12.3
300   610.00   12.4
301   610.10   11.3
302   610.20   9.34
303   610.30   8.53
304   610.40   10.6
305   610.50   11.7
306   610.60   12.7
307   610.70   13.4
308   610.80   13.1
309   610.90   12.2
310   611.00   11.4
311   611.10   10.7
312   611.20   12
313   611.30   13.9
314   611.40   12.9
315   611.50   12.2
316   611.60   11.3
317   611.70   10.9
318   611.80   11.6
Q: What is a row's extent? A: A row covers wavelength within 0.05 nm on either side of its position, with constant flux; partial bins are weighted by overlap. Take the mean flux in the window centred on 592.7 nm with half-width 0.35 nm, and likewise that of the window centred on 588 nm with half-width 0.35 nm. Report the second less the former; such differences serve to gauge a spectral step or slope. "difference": -0.1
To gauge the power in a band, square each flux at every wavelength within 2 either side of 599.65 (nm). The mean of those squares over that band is 95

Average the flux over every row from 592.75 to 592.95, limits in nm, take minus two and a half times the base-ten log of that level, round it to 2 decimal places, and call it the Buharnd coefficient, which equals -2.29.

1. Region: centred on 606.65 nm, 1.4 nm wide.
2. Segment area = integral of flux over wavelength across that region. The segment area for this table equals 16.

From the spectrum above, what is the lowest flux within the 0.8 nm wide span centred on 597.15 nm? 8.27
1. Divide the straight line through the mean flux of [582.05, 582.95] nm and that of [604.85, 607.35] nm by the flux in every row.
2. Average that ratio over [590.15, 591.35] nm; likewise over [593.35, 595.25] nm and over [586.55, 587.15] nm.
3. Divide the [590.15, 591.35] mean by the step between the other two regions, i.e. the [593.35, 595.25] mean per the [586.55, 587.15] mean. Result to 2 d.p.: 1.62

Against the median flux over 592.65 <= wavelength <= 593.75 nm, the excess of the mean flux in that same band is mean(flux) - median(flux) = 0.23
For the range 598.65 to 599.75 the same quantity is -0.18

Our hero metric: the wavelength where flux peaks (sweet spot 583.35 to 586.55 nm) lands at 583.40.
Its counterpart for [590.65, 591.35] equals 590.90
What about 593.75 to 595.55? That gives 594.40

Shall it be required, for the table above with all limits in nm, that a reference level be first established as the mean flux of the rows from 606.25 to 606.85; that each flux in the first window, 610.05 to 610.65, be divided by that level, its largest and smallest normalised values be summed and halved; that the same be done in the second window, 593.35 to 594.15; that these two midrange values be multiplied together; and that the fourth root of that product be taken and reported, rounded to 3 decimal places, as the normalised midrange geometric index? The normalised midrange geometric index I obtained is 0.935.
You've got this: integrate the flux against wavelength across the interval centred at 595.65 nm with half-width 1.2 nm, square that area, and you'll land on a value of 431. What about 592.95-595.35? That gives 448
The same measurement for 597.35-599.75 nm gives 525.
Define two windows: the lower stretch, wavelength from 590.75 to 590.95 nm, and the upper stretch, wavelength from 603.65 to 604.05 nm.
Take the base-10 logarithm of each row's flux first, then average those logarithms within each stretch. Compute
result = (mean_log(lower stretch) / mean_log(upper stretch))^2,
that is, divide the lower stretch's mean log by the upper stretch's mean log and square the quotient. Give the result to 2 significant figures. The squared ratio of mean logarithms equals 0.84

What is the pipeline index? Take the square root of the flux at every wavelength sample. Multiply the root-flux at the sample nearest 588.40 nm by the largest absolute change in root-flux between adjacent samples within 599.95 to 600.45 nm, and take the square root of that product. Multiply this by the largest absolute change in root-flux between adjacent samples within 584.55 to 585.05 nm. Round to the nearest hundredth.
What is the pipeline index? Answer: 0.12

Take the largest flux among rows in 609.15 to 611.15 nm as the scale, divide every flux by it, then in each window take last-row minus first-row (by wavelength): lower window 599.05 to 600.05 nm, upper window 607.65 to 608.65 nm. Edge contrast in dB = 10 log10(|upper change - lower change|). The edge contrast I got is -13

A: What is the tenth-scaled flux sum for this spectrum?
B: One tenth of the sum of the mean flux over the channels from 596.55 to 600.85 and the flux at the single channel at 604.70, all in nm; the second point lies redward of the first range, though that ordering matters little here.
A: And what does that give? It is 2.1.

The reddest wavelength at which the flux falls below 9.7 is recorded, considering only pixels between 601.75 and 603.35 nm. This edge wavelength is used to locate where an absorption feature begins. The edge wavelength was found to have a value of 603.20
